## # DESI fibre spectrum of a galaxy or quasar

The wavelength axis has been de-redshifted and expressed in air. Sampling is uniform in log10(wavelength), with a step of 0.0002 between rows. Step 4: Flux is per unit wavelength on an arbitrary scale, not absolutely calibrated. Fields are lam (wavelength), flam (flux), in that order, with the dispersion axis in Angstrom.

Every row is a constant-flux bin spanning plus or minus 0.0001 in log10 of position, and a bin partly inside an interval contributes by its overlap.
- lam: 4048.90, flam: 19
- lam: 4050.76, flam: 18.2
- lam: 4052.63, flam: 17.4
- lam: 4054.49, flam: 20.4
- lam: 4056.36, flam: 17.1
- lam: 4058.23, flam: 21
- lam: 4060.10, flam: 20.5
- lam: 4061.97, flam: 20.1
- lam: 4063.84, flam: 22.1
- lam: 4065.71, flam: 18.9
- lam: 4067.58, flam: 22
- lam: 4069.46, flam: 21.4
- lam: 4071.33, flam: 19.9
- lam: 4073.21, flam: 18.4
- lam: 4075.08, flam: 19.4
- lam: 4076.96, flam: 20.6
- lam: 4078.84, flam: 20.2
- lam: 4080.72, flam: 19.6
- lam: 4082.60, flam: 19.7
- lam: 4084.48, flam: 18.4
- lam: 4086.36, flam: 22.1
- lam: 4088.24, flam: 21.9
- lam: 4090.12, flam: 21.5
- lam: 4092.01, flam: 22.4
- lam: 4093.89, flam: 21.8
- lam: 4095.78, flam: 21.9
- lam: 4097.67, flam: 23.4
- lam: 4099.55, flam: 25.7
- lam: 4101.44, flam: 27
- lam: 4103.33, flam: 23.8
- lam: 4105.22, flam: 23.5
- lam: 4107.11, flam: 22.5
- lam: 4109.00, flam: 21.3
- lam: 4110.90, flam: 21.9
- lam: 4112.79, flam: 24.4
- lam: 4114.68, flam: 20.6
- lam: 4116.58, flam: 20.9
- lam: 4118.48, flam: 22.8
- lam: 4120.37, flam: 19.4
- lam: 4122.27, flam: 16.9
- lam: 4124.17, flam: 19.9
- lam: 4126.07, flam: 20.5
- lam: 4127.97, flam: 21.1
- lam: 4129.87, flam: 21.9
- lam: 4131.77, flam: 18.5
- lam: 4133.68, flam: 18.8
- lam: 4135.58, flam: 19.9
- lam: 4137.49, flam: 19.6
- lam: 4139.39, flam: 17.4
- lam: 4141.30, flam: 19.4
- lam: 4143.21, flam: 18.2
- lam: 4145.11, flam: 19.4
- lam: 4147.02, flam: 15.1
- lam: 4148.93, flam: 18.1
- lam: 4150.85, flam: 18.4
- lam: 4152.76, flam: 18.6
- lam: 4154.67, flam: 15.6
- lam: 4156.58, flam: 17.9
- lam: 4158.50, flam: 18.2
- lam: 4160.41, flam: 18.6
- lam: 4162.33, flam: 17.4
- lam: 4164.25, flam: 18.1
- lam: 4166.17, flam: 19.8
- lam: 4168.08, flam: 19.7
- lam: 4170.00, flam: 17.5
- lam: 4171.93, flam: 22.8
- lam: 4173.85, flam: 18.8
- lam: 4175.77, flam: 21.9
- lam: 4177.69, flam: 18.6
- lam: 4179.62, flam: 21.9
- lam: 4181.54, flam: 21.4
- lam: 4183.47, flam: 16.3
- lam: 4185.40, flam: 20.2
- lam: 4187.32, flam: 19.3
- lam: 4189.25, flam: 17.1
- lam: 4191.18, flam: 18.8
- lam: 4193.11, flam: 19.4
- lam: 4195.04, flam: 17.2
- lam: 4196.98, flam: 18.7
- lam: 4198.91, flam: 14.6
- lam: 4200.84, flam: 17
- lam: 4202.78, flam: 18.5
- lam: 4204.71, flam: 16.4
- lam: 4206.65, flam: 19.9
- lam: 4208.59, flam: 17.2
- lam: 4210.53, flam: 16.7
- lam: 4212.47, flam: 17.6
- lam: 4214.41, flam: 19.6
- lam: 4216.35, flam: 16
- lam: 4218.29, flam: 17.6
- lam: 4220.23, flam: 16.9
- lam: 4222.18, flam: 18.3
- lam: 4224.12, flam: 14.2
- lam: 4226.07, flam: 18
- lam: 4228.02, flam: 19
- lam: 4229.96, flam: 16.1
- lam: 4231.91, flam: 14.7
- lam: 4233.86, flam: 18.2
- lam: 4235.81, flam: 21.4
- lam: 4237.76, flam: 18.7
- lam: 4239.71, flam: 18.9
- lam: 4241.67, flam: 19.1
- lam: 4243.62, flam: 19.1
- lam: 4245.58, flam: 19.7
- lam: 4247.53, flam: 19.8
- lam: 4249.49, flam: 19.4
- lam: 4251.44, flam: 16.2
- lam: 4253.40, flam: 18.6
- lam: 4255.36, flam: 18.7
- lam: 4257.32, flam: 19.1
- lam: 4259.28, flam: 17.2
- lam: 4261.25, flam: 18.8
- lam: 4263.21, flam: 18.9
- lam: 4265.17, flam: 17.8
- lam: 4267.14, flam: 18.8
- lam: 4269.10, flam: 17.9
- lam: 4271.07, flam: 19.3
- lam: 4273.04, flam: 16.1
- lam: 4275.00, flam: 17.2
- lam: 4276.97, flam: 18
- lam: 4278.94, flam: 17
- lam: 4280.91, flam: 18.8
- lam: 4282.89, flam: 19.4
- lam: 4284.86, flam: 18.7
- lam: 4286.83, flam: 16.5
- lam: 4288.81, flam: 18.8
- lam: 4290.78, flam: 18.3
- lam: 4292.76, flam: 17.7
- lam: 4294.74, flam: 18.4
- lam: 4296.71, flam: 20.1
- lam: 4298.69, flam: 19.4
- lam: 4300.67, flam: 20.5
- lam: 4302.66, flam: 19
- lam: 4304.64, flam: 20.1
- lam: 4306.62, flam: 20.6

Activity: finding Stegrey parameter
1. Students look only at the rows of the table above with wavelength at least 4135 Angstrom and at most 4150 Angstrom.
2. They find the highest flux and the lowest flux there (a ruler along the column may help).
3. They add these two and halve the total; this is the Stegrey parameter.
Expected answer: 17.5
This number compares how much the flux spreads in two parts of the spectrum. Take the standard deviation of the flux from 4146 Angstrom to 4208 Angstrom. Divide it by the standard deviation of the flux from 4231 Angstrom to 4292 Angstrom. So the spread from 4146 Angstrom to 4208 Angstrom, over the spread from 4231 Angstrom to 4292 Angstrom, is 1.46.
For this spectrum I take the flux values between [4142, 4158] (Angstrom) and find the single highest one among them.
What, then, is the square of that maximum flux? 376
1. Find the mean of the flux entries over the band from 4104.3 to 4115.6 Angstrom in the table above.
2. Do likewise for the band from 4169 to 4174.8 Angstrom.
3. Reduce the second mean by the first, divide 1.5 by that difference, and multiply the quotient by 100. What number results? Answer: -56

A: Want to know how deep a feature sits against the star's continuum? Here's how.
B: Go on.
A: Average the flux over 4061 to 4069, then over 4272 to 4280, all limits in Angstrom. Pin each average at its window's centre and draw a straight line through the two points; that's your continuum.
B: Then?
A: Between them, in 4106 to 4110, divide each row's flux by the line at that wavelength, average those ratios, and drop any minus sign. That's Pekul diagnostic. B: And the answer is 1.09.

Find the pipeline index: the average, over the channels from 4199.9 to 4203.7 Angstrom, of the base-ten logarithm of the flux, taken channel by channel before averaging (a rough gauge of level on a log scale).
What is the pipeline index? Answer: 1.25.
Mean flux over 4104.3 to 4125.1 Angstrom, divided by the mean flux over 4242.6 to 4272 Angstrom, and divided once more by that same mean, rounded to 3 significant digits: 0.0614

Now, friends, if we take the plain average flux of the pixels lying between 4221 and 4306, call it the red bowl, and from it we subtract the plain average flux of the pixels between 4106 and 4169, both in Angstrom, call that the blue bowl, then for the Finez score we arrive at -1.0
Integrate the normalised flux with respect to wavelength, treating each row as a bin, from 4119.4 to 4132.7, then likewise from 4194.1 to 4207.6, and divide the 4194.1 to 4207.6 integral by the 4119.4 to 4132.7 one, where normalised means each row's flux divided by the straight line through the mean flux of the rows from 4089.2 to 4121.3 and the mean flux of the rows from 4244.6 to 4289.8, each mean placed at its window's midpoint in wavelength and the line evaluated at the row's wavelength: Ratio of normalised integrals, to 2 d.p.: 0.99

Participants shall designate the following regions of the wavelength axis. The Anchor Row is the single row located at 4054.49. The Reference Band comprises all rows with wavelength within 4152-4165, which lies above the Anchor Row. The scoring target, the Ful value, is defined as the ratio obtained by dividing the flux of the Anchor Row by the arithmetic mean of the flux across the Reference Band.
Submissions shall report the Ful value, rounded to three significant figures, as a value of 1.15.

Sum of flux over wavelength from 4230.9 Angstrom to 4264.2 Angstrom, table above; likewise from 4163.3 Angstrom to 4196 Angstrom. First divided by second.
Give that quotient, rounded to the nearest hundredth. 0.96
